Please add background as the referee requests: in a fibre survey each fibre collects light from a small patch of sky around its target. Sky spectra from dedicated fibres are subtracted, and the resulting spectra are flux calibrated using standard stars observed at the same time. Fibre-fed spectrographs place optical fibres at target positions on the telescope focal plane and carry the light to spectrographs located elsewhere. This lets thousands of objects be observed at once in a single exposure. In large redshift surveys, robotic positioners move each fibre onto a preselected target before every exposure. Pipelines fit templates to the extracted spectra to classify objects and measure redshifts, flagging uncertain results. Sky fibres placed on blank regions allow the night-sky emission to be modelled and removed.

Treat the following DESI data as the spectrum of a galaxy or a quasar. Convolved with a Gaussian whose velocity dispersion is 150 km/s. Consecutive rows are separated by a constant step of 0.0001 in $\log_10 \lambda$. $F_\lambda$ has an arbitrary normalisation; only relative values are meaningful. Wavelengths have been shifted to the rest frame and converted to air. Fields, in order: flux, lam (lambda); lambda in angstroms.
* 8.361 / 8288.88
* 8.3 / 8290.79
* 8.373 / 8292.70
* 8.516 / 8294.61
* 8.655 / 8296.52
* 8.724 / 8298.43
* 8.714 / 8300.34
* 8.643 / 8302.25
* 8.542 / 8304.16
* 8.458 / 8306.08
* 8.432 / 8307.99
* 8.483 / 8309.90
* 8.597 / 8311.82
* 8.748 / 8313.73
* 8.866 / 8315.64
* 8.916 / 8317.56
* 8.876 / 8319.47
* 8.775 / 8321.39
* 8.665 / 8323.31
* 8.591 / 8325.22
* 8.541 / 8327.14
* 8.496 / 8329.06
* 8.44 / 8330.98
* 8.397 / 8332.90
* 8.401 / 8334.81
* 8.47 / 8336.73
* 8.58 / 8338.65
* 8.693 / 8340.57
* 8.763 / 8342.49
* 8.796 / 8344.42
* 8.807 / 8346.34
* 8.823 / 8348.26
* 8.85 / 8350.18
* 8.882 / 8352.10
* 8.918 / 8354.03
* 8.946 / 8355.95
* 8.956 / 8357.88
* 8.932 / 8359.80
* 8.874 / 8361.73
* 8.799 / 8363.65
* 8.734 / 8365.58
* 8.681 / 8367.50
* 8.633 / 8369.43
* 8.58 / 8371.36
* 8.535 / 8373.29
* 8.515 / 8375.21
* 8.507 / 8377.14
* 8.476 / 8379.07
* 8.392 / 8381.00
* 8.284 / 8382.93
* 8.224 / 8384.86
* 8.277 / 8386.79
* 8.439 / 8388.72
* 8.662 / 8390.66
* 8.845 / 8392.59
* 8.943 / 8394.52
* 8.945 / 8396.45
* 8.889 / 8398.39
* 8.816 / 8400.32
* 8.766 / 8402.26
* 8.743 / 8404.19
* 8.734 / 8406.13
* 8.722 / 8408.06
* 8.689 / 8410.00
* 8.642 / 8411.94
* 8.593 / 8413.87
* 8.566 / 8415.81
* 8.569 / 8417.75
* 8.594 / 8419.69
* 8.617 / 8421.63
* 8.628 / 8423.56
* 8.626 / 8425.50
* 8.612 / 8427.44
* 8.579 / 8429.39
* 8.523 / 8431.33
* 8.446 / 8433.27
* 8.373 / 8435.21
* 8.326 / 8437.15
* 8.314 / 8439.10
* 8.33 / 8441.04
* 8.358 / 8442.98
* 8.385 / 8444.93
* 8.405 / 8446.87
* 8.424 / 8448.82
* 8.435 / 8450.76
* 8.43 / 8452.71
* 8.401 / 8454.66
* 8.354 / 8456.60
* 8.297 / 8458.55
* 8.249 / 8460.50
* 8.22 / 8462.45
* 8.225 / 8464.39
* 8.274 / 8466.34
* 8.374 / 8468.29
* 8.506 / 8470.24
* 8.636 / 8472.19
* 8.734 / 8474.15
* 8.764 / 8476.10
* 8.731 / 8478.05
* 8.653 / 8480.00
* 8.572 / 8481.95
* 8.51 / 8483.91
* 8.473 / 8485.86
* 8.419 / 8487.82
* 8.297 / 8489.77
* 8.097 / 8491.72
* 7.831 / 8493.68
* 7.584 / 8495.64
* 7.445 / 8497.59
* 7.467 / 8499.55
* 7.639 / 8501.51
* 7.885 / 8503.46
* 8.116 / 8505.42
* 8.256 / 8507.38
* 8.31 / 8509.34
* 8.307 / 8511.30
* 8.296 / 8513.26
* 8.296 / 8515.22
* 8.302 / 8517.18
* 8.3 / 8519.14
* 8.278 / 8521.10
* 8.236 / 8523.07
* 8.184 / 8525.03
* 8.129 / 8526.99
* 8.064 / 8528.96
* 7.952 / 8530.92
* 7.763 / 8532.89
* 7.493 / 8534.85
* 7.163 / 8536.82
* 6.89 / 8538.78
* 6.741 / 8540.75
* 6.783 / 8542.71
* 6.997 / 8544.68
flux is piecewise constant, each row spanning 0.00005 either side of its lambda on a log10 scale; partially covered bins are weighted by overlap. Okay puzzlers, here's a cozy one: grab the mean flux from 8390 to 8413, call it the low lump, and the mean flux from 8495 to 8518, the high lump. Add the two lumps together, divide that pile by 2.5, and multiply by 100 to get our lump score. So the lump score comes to 671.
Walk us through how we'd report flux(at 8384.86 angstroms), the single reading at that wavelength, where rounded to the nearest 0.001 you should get 8.224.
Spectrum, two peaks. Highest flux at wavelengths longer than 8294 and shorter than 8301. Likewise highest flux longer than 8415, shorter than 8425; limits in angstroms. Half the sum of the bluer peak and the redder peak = 8.68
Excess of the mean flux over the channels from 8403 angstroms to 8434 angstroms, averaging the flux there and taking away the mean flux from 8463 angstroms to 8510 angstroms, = 0.38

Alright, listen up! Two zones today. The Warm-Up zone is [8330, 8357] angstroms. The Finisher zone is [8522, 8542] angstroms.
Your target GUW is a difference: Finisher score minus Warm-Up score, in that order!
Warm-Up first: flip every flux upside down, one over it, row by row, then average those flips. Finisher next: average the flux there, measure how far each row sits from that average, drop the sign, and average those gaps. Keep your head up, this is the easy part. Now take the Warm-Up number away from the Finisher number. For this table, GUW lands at 0.36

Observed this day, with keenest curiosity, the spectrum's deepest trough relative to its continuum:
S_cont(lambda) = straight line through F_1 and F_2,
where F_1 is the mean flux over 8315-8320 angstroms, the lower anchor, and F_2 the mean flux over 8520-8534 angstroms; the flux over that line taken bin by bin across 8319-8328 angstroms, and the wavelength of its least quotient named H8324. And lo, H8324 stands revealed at 8327.14 angstroms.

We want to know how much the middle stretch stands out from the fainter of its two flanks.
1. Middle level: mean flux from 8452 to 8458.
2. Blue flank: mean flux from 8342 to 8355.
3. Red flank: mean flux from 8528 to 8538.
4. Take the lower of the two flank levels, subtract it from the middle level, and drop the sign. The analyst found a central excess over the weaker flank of 0.71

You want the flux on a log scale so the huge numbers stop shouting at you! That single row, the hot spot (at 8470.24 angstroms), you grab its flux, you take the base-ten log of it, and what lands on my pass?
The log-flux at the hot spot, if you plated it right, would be 0.930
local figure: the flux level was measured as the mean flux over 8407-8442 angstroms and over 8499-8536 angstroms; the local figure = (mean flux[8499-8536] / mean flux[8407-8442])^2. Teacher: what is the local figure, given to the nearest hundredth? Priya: 0.89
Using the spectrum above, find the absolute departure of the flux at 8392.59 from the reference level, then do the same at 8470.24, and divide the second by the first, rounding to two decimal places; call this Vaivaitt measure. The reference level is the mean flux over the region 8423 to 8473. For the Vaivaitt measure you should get 0.22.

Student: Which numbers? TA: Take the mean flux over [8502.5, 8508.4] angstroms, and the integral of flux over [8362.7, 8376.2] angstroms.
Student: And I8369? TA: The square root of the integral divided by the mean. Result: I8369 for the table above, 3.80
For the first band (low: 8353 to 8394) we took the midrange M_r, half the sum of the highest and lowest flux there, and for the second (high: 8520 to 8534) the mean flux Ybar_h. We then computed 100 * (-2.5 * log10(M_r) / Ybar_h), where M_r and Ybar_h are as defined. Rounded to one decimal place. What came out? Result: -28.9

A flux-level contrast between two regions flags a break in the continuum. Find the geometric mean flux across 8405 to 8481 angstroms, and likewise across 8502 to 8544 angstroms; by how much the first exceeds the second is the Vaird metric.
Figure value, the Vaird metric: 0.62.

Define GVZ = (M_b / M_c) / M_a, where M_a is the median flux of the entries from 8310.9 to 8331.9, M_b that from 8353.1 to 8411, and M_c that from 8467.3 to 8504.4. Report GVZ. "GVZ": 0.120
